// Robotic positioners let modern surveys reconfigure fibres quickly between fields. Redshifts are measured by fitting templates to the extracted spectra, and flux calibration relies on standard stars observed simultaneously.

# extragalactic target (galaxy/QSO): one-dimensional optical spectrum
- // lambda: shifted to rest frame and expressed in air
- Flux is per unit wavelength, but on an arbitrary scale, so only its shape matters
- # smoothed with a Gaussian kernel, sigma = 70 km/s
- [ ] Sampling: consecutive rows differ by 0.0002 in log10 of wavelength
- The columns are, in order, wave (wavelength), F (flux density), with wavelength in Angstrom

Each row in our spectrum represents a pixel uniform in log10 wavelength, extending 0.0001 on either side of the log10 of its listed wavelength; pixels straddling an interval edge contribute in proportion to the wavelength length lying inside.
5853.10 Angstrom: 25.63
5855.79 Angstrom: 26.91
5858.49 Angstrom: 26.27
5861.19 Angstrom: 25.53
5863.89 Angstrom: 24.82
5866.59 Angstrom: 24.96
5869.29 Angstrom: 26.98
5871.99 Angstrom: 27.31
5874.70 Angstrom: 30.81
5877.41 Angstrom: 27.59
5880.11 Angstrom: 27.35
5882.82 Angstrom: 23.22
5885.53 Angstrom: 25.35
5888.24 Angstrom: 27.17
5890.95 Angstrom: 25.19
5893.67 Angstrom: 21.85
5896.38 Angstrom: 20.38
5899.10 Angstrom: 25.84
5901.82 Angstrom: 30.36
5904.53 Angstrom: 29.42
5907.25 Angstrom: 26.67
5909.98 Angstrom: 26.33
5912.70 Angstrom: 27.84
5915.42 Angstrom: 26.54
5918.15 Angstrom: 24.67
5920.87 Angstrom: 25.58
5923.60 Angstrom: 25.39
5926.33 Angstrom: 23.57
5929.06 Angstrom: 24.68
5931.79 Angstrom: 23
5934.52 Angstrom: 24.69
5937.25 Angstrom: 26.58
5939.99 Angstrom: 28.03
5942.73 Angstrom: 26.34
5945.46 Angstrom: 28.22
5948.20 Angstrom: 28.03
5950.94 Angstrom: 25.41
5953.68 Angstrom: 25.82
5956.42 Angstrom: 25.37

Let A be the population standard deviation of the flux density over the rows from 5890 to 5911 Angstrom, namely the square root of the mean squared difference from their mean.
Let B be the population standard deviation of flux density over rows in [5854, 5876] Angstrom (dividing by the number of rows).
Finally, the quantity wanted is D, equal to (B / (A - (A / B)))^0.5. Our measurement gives 1.1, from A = 3.2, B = 1.79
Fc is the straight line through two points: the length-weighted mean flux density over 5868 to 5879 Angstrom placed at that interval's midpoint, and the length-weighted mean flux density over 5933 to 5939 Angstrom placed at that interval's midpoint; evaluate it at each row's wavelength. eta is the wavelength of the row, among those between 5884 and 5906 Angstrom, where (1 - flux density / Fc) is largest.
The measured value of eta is 5896.38 Angstrom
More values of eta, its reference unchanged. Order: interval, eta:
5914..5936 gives 5931.79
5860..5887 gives 5882.82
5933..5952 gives 5934.52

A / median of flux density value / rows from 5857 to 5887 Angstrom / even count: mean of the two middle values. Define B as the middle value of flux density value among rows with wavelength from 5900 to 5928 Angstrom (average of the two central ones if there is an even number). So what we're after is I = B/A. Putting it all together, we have 1.006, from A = 26.3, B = 26.4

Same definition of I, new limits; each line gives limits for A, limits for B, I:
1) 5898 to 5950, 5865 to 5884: 1.037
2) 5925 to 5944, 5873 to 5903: 1.047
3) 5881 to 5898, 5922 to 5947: 1.049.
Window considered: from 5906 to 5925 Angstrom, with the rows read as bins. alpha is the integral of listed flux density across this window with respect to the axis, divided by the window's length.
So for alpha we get 26.1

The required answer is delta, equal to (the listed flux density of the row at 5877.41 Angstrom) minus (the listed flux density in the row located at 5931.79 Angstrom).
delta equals 5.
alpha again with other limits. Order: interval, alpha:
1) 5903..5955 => 26.2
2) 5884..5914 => 26.0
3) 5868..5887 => 26.9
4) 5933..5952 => 26.8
